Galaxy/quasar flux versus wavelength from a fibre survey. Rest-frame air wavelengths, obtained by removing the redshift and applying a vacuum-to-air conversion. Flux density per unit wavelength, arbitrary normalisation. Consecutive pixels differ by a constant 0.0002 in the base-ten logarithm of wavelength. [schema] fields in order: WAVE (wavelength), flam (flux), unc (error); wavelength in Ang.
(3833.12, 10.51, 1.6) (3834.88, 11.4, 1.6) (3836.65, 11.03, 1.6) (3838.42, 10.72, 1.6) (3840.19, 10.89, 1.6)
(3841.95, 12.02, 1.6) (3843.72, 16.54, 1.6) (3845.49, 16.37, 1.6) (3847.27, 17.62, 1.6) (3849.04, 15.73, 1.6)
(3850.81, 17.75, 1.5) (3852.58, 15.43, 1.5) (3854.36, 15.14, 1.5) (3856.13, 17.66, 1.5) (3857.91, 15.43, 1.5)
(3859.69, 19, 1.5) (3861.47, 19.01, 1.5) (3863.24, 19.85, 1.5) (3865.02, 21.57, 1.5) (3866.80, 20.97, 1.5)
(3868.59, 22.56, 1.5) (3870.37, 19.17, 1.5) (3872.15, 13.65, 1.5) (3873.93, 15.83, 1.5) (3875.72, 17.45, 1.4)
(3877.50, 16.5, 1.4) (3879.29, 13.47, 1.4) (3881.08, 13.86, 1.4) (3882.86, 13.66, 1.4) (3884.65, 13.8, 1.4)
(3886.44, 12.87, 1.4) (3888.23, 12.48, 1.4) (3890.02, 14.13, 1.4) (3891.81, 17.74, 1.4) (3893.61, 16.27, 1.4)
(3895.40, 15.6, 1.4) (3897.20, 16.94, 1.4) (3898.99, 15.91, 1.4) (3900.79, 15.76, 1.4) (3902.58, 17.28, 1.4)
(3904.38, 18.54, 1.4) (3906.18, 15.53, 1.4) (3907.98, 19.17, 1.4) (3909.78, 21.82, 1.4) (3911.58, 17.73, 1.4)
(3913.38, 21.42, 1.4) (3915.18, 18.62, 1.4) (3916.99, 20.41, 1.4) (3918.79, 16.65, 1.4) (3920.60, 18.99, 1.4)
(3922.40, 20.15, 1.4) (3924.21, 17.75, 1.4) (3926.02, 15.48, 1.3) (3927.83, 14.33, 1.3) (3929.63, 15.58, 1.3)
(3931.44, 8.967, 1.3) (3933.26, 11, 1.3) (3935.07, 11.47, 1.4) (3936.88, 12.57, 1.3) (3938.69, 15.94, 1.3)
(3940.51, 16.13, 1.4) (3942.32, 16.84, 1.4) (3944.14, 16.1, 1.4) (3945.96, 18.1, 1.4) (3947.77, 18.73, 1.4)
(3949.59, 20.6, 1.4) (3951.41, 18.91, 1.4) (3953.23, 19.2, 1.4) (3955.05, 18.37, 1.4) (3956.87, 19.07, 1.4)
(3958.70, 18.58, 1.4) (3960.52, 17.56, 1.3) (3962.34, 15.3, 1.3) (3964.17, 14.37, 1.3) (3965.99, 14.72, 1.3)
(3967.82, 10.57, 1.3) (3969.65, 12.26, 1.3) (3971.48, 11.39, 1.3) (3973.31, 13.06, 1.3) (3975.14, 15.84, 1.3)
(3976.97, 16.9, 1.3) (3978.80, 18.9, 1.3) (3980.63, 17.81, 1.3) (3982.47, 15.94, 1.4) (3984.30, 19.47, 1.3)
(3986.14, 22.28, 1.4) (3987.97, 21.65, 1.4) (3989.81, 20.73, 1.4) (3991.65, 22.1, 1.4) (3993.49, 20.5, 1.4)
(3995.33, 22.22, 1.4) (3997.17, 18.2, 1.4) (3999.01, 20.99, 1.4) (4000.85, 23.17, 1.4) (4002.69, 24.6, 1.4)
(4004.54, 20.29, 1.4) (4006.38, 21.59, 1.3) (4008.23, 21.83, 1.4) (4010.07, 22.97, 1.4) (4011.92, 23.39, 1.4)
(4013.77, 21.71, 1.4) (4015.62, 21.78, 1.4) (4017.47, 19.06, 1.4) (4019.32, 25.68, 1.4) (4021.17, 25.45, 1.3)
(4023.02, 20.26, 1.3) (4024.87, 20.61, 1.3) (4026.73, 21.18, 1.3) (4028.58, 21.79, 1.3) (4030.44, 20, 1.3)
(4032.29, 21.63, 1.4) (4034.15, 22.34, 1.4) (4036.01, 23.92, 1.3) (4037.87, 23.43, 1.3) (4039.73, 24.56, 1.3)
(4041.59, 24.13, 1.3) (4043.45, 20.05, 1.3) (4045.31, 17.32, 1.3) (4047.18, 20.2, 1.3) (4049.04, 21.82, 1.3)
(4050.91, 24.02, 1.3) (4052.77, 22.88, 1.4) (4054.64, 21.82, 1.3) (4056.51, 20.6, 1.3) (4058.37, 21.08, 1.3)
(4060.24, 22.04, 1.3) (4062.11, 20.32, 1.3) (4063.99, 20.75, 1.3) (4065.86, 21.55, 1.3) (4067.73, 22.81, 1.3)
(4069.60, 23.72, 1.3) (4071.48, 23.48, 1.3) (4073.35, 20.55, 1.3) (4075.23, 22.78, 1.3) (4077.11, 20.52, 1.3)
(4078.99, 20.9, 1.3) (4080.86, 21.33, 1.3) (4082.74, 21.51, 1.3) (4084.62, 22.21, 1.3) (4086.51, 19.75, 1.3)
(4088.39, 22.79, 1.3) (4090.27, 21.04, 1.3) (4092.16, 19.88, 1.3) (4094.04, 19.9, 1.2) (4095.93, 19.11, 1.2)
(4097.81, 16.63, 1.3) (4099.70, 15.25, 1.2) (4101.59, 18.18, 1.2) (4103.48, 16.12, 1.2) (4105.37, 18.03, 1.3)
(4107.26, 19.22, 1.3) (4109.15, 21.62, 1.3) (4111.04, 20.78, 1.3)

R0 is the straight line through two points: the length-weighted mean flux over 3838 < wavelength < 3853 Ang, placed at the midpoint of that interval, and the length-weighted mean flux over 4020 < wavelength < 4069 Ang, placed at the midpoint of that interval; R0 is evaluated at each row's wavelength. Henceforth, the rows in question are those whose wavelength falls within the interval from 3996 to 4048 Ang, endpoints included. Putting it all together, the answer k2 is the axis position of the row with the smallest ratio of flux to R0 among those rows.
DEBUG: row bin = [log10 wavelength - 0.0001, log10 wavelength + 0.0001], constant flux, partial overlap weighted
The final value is 4045.31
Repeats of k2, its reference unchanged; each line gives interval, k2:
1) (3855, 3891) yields 3888.23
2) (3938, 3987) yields 3967.82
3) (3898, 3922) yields 3906.18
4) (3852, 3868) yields 3854.36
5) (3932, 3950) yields 3933.26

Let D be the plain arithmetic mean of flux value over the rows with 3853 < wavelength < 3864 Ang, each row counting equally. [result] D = 18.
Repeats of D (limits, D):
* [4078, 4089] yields 21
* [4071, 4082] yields 22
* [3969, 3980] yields 15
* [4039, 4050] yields 21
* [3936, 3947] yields 16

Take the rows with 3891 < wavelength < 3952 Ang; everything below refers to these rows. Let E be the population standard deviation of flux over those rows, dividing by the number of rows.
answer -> 2.8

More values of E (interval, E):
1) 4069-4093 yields 1.3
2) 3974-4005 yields 2.5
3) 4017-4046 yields 2.3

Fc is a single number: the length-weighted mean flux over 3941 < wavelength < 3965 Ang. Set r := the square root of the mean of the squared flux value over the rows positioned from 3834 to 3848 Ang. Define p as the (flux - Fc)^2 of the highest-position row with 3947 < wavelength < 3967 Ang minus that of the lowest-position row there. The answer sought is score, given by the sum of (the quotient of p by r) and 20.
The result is 20.6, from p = 9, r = 13.6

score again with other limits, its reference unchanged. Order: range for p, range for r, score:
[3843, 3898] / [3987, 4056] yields 20.0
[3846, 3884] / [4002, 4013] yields 20.8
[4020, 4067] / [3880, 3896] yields 17.0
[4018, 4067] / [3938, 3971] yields 17.2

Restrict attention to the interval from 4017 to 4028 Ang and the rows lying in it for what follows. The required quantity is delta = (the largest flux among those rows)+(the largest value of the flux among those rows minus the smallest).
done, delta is 32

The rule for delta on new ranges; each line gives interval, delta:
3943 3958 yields 25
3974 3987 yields 29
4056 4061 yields 23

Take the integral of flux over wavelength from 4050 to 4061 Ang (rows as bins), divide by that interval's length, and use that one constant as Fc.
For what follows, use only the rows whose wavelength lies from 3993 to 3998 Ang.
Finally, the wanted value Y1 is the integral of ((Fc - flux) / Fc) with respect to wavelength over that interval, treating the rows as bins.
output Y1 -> 0.4 Ang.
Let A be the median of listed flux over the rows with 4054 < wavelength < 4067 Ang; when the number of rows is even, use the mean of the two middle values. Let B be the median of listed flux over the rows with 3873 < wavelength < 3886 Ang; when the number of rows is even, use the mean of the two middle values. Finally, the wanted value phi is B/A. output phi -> 0.66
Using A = 21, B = 14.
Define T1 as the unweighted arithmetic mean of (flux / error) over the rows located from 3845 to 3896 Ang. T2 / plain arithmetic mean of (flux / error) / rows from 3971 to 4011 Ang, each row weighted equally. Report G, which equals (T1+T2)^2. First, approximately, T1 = 11.3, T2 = 14.4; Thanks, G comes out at 658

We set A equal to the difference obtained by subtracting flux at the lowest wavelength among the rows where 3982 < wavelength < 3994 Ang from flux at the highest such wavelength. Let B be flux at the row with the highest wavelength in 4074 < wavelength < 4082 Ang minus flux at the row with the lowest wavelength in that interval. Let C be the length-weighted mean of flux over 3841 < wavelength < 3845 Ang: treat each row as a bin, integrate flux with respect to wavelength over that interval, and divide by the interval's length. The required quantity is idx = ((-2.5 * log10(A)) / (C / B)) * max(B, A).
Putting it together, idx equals 0.75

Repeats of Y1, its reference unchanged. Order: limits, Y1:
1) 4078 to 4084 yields 0.2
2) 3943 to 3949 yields 1.2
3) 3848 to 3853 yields 1.3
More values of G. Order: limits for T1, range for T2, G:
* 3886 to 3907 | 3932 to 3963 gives 549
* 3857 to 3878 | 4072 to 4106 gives 782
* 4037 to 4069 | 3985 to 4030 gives 1059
